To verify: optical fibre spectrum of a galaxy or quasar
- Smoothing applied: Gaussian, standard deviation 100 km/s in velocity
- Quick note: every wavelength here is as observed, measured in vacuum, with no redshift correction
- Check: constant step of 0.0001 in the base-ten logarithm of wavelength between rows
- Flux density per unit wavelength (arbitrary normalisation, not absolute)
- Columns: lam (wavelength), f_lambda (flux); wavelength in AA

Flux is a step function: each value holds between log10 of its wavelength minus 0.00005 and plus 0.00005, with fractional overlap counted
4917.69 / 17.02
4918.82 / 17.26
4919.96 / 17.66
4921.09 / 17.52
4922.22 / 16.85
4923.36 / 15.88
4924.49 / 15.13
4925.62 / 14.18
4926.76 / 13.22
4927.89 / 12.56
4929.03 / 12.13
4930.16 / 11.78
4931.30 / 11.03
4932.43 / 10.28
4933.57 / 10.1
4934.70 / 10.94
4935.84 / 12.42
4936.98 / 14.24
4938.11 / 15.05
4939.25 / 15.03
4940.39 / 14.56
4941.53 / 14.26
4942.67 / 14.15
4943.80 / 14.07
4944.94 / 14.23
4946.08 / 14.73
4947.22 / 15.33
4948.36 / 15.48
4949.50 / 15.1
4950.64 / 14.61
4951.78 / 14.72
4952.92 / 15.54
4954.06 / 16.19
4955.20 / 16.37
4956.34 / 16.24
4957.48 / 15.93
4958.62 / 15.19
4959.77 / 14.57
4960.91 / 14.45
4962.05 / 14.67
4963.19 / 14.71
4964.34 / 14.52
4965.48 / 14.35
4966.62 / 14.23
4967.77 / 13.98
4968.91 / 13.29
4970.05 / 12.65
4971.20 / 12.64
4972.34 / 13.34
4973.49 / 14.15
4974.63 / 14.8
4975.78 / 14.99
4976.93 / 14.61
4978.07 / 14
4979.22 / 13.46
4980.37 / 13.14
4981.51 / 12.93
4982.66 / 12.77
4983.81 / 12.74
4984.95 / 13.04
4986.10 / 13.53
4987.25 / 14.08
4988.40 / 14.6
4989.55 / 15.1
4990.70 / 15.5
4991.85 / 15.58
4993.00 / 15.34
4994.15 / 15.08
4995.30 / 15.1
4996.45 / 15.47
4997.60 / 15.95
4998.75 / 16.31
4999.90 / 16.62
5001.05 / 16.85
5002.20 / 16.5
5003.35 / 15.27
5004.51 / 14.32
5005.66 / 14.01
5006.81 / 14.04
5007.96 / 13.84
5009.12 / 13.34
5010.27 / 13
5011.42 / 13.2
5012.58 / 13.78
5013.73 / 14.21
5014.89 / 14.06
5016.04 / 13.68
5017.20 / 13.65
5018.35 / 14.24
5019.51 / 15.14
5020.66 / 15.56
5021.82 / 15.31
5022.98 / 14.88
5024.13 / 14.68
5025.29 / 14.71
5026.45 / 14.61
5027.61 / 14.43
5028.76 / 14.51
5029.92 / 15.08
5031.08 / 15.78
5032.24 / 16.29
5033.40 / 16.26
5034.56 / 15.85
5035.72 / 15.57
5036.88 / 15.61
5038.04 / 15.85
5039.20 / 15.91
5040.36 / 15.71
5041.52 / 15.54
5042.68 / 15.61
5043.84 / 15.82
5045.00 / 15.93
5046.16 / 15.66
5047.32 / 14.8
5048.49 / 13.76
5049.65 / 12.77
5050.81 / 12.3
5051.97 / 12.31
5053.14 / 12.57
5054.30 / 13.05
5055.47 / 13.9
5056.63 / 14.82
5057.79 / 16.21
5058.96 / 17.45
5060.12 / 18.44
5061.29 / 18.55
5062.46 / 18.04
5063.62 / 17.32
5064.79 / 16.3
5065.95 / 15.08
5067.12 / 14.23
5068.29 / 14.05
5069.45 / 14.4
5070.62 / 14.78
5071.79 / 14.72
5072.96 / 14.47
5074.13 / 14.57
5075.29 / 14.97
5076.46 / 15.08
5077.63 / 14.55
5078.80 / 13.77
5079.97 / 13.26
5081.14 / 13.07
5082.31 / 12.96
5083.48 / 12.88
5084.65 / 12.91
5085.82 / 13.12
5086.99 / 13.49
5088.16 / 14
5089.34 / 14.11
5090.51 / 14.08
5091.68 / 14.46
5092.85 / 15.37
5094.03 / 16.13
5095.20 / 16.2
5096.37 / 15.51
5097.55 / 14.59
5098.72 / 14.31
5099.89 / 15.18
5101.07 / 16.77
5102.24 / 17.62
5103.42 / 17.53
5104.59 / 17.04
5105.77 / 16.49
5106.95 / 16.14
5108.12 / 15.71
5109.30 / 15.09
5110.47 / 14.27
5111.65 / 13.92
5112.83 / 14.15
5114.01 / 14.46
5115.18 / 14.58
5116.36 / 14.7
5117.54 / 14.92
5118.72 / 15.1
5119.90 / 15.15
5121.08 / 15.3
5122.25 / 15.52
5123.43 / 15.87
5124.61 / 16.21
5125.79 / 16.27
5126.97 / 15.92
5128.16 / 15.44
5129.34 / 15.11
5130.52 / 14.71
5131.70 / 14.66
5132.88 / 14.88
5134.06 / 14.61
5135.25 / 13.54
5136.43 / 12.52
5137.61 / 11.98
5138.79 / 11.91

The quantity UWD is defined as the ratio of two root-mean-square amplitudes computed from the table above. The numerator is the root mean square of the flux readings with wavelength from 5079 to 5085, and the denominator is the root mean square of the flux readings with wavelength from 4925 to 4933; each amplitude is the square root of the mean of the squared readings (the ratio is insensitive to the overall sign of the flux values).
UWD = 1.06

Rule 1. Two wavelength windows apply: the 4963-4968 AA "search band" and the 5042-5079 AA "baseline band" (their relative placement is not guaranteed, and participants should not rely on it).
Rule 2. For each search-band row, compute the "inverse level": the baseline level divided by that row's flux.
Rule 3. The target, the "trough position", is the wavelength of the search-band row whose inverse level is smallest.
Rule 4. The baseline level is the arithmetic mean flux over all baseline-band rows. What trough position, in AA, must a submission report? 4963.19 AA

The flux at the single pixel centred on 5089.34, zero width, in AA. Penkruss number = 14.11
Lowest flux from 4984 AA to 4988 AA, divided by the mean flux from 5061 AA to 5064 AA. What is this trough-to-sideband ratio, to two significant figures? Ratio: 0.73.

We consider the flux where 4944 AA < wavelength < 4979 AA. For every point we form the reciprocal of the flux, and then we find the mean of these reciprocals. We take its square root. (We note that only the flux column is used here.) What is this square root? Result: 0.262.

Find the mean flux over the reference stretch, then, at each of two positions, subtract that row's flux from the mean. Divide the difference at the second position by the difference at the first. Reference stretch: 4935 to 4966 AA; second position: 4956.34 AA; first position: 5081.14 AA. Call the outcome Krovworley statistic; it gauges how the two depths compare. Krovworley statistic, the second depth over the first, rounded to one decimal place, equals -0.8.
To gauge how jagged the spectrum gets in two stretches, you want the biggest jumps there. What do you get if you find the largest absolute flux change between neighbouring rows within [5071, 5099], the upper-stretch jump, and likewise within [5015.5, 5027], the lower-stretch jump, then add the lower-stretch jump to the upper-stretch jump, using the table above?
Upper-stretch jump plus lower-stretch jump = 1.8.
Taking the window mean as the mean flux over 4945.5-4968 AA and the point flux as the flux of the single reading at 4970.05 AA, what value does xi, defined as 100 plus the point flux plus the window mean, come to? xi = 128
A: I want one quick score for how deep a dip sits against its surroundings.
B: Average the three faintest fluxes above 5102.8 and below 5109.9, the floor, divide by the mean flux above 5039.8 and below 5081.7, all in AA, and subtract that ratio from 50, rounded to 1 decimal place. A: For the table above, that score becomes 49.0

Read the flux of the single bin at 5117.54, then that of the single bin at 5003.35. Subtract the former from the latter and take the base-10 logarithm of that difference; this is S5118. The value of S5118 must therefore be -0.46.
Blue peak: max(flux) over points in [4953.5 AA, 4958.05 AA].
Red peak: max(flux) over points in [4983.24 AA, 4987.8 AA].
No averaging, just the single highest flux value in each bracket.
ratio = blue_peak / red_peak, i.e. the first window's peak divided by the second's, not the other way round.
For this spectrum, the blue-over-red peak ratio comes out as 1.16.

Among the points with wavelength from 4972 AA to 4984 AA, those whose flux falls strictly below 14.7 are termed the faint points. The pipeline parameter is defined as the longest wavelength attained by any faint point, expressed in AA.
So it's 4983.81 AA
